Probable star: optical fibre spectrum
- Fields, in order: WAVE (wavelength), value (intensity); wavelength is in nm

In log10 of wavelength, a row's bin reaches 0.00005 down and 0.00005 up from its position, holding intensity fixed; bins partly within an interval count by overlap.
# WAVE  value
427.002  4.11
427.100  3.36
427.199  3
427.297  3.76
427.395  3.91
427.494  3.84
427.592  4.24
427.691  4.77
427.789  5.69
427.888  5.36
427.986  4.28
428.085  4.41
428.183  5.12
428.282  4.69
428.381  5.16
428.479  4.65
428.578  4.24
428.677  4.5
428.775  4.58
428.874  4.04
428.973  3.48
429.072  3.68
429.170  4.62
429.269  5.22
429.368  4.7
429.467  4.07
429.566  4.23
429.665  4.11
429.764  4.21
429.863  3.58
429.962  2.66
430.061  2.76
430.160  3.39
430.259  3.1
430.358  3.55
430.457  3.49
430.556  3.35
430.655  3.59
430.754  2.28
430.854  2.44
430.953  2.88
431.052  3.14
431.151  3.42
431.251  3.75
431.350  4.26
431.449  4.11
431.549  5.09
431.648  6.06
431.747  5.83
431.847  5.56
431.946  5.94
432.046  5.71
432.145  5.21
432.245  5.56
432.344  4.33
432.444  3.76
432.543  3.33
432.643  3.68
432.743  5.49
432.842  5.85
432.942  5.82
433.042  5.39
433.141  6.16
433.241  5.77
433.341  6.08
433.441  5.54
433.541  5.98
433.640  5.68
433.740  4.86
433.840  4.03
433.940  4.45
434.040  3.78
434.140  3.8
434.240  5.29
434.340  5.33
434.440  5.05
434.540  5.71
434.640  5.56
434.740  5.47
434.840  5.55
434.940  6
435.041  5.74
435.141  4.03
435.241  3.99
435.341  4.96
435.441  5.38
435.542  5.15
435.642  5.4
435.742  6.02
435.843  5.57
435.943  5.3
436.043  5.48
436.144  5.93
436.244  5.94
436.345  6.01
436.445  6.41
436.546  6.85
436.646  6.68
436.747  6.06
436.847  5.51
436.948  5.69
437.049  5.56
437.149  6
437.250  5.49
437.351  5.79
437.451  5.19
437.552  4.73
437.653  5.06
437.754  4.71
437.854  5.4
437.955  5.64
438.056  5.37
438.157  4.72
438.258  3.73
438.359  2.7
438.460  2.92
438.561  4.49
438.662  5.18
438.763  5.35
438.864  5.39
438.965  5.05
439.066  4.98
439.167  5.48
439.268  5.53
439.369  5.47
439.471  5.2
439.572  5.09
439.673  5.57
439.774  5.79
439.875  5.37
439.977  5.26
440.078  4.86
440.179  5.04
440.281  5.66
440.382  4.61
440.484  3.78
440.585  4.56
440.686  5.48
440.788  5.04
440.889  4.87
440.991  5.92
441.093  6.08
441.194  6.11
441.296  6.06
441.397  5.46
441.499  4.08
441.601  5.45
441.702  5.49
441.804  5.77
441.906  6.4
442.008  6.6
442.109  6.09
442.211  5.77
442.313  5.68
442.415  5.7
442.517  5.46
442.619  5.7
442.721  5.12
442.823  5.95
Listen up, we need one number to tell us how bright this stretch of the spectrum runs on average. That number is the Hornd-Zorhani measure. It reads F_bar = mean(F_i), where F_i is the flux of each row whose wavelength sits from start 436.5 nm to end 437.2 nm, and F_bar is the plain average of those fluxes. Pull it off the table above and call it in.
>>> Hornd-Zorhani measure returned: 6.05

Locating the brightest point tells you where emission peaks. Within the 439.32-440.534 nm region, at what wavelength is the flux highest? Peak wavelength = 439.774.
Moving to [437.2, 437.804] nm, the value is 437.351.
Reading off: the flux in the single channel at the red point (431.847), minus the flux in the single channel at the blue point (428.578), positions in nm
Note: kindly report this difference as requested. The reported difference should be 1.3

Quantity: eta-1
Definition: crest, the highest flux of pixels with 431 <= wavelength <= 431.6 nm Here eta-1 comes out 5.09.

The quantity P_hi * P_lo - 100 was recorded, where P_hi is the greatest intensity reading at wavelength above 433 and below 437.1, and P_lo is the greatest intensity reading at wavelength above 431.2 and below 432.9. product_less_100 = -58.5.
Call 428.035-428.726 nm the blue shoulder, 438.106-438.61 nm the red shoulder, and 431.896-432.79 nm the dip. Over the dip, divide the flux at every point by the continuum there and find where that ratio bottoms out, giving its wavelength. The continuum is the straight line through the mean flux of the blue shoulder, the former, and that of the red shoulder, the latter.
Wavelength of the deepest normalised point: 432.543 nm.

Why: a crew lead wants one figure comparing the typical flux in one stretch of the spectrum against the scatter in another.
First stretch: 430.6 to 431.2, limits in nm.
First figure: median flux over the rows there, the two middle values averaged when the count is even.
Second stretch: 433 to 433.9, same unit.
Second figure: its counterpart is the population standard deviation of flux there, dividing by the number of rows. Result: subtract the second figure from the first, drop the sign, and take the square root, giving 1.54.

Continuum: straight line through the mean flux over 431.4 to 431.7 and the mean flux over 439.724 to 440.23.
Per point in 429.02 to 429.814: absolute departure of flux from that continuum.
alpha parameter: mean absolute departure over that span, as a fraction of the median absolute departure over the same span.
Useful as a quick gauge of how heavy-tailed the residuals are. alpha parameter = 0.89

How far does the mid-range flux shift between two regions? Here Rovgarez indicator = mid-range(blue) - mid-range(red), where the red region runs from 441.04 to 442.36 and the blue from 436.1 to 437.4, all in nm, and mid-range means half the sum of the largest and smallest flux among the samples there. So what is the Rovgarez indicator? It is 0.8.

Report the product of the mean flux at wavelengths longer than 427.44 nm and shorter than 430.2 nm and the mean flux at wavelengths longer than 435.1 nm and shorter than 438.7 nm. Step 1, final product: 22.6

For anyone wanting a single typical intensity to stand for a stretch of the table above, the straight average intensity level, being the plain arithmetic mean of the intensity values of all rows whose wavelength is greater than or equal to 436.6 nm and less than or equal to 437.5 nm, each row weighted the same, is 5.77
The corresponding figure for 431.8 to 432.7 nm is 4.79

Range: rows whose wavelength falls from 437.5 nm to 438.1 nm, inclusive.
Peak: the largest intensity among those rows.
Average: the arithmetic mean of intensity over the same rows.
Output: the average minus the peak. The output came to -0.49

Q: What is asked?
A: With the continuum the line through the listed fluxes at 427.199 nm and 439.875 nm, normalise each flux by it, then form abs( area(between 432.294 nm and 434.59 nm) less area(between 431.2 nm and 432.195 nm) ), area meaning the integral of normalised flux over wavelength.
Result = 1.43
